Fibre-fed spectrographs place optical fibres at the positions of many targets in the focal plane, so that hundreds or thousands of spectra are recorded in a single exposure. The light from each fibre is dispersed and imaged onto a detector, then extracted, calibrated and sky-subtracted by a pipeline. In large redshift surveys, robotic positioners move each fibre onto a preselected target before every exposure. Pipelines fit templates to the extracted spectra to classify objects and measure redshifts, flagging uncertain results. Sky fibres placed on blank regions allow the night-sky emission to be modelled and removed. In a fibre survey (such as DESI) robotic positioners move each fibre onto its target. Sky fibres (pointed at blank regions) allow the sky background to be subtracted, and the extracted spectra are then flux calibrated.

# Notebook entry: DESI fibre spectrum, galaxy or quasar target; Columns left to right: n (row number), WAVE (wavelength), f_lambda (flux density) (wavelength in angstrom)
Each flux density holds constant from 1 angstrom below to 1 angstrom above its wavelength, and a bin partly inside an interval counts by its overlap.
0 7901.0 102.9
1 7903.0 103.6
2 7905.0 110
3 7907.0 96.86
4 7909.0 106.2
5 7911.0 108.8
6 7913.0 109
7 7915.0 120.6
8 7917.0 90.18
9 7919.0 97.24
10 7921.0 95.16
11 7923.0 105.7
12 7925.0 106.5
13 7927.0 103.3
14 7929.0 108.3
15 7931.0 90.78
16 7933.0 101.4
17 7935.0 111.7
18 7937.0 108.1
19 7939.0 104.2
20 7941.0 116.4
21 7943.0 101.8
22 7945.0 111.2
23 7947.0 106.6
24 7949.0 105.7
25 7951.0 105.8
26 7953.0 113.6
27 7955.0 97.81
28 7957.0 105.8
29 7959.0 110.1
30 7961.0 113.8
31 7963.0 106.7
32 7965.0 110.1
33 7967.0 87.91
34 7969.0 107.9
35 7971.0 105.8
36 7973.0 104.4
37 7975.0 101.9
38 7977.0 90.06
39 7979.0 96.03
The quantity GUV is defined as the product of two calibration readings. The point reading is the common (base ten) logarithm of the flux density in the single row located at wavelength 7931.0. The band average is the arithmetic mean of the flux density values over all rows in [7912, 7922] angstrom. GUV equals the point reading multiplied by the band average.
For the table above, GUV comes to 201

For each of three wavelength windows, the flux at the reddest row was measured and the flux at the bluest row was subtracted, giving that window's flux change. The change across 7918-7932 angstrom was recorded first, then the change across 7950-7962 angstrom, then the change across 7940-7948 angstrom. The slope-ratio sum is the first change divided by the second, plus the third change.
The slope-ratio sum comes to -11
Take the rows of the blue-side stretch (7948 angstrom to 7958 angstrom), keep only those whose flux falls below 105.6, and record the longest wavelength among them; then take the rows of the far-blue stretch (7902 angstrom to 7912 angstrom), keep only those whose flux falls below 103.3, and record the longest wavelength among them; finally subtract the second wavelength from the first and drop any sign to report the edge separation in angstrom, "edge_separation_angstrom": 48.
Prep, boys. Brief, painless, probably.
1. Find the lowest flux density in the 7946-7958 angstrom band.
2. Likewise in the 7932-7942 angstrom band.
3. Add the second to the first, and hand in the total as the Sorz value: 199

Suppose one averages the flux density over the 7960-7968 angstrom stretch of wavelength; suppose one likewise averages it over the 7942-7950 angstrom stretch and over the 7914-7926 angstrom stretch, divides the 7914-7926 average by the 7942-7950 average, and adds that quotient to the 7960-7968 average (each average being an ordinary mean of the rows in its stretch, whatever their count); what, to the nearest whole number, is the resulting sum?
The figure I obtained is 106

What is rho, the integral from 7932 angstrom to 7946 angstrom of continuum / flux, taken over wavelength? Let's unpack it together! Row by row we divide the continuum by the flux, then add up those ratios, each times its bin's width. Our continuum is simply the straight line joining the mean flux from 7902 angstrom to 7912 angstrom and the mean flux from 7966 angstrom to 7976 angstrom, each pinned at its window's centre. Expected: 13.4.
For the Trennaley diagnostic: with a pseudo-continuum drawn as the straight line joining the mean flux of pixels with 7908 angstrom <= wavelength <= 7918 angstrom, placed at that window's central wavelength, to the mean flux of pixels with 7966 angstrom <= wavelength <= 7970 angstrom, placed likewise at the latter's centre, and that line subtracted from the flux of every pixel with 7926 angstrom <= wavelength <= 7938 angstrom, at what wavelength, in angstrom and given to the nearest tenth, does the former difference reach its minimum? 7931.0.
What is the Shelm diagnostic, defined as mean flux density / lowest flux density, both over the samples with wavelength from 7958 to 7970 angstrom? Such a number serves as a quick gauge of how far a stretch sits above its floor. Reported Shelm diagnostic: 1.21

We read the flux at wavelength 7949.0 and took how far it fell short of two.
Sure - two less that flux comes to -104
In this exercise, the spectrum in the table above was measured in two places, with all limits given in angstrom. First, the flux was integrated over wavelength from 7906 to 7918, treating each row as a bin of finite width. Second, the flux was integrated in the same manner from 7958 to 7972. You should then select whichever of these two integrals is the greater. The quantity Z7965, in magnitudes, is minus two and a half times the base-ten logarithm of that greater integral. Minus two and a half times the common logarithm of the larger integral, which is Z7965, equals -7.9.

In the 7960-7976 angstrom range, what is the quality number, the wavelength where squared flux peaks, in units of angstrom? 7961.0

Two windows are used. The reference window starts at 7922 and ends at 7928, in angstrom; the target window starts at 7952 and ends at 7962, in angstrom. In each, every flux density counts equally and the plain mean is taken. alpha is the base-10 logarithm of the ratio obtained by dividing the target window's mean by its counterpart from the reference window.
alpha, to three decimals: 0.012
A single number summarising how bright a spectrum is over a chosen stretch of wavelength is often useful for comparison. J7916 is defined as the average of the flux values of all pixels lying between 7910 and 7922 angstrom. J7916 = 103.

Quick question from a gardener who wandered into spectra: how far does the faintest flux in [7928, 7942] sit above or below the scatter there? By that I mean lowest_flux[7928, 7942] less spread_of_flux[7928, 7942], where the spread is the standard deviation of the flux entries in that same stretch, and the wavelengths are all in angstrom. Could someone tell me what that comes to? 83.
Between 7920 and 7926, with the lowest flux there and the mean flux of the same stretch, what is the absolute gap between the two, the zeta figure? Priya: 7.3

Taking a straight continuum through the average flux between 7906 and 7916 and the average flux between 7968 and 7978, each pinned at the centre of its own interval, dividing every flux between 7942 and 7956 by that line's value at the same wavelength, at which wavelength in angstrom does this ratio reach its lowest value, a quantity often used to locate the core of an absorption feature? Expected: 7955.0 angstrom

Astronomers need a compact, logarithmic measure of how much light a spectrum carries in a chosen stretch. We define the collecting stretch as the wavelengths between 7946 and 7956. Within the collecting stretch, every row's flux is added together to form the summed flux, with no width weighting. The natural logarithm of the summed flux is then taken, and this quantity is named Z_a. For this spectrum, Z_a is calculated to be 6.27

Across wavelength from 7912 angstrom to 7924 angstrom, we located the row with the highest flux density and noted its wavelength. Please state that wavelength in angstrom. 7915.0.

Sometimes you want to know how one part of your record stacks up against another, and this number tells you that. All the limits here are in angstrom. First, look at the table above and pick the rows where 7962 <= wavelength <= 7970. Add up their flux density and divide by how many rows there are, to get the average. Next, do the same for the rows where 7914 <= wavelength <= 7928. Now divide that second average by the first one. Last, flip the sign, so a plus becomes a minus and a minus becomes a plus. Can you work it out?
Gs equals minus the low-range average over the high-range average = -1.00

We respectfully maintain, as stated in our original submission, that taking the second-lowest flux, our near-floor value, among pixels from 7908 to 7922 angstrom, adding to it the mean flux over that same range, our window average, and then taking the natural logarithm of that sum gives 5.29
